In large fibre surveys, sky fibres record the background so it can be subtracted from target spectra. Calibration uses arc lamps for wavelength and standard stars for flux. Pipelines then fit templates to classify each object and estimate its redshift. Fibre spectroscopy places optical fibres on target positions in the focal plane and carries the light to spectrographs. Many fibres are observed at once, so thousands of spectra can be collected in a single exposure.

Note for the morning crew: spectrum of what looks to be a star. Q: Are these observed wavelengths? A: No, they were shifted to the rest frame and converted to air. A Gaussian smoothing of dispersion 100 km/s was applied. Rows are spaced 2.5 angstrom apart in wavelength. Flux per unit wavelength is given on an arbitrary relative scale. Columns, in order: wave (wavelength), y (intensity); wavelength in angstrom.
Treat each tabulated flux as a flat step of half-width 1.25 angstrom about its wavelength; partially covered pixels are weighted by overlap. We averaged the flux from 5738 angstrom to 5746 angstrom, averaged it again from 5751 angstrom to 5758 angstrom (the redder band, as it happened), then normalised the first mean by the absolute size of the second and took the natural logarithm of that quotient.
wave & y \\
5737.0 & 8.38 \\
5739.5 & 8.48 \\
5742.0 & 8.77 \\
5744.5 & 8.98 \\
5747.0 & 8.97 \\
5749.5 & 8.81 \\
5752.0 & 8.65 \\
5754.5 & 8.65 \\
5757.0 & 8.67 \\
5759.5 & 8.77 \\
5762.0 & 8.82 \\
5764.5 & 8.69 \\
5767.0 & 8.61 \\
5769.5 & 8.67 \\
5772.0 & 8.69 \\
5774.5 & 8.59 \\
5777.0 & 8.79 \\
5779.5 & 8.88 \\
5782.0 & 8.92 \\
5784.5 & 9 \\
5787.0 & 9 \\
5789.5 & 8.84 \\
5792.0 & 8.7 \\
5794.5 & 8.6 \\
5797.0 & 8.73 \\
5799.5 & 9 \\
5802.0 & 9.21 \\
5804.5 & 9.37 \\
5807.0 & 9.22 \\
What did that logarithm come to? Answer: 0.010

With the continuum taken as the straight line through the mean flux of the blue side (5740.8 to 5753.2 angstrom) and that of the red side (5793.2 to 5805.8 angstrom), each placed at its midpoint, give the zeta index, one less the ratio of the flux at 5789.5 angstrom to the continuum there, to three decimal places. 0.013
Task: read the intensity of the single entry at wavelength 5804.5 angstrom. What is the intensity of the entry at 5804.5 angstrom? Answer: 9.37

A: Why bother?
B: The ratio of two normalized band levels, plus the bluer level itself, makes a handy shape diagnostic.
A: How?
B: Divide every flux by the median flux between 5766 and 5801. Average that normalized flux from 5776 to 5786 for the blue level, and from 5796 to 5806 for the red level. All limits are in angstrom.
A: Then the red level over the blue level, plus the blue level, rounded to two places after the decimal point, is 2.04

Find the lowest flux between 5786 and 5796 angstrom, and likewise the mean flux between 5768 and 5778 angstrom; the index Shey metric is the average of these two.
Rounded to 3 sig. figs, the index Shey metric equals 8.64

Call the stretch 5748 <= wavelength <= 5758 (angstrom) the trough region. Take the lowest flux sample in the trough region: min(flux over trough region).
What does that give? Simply 8.65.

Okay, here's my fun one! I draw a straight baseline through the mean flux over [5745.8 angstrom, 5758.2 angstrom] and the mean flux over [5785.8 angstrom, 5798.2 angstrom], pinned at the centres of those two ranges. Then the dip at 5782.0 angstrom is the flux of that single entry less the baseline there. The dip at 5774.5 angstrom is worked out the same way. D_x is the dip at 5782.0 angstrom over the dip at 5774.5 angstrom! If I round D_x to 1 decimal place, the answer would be -0.9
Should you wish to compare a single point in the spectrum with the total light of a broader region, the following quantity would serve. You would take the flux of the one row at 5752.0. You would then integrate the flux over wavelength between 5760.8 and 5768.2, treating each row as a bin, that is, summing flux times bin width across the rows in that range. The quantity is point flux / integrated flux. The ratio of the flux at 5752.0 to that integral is 0.13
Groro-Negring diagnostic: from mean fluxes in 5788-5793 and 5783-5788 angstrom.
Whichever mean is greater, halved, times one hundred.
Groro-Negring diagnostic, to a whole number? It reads 450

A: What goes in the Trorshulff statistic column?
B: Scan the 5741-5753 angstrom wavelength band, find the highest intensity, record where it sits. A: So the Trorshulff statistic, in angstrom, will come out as 5744.5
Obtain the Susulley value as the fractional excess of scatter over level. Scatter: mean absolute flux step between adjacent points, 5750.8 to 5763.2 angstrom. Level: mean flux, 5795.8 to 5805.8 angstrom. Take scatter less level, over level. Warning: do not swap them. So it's -0.995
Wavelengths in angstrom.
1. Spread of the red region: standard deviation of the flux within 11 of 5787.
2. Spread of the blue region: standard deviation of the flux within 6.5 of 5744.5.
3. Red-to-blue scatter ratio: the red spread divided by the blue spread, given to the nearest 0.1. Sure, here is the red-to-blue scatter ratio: 0.7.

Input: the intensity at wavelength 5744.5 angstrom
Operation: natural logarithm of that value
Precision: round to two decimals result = 2.19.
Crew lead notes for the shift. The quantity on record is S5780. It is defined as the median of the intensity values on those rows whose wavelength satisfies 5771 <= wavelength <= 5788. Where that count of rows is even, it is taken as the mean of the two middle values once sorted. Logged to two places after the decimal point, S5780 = 8.88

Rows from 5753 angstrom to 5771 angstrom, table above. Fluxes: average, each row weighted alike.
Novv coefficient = 8.70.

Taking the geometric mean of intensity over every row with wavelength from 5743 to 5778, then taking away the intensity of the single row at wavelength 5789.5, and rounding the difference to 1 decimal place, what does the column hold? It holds -0.1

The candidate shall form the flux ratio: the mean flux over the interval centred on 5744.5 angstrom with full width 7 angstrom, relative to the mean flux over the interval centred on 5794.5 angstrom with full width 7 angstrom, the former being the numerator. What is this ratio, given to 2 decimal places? 1.03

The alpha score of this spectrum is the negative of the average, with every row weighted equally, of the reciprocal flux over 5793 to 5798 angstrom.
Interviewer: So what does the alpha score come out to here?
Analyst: -0.1154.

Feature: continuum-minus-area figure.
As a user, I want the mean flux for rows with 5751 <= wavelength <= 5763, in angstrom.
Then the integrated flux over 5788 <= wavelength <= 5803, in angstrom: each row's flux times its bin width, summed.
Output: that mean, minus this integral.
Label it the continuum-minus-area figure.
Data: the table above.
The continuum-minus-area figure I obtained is -124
